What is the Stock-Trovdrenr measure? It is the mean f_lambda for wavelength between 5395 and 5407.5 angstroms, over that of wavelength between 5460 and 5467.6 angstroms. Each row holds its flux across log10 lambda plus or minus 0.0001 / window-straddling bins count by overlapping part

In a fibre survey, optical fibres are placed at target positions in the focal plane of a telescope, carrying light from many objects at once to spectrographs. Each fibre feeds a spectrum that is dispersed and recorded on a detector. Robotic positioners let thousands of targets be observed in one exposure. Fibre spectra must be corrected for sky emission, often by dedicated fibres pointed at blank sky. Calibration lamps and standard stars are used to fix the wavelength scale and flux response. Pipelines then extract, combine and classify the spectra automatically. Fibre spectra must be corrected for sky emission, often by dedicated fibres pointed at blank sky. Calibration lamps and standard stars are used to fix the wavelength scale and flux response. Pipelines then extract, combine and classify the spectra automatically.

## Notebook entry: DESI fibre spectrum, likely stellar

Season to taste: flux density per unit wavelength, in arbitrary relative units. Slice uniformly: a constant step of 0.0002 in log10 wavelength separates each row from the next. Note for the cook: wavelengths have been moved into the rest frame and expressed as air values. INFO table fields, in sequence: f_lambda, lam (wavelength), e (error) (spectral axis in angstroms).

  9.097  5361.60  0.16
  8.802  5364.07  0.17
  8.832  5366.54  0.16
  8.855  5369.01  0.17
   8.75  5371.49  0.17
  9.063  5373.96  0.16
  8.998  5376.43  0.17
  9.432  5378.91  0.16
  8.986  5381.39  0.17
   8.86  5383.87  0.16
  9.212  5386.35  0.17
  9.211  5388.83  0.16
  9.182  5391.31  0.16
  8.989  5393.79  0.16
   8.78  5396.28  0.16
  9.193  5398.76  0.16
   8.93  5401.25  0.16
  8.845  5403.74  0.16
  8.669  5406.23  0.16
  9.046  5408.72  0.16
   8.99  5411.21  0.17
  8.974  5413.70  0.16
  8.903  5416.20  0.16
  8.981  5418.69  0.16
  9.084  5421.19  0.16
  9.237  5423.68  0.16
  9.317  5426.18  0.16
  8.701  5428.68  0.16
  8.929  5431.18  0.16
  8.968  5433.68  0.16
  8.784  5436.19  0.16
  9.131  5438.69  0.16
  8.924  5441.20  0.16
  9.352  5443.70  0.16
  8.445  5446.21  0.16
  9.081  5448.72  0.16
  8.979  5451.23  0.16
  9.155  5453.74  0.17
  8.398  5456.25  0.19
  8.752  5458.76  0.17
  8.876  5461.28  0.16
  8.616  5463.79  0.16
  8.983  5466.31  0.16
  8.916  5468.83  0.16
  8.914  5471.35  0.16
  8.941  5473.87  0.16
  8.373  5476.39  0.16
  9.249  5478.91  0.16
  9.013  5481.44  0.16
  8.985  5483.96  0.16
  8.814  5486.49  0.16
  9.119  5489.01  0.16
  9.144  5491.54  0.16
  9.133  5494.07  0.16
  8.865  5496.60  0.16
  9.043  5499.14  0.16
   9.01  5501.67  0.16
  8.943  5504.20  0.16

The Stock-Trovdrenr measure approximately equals 1.007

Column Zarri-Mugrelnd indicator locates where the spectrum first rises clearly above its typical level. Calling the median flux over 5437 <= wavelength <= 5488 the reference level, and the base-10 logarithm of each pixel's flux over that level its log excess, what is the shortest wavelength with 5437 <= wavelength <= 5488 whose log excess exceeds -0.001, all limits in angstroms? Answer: 5438.69 angstroms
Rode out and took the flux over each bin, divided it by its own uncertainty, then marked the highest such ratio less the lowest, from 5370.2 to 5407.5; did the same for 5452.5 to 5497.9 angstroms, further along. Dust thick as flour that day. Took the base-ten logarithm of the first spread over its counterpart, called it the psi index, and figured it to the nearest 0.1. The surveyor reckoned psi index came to -0.3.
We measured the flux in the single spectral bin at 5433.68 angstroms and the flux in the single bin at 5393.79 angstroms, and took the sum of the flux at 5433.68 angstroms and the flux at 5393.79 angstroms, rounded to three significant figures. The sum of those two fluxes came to 18.0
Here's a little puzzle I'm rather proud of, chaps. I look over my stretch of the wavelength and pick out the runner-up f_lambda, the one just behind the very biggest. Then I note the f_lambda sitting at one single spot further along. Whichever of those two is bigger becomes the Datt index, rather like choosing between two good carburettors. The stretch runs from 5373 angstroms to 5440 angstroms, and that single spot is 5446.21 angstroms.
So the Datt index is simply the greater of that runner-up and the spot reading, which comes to 9.32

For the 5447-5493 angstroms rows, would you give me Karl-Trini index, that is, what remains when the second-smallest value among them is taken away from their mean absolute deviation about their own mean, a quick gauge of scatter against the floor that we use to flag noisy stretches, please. -8.22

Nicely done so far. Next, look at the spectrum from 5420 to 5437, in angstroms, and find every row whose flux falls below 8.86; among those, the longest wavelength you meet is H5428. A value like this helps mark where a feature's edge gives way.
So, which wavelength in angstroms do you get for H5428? 5436.19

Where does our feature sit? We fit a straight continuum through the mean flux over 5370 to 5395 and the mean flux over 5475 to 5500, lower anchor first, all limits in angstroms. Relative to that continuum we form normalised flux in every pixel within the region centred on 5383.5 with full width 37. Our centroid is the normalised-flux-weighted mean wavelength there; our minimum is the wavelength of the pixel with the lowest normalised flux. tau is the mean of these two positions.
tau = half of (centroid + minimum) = 5377.7 angstroms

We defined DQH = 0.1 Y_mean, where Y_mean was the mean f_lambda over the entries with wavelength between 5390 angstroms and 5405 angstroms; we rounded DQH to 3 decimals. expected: 0.899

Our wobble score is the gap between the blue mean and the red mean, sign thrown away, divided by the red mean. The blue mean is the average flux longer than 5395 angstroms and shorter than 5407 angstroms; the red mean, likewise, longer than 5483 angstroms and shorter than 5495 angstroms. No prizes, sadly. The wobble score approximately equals 0.017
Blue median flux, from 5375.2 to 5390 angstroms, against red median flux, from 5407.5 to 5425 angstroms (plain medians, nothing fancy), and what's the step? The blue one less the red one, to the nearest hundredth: 0.11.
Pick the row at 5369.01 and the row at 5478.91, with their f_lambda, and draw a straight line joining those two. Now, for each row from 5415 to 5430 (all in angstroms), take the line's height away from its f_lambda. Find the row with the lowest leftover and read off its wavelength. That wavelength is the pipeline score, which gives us 5428.68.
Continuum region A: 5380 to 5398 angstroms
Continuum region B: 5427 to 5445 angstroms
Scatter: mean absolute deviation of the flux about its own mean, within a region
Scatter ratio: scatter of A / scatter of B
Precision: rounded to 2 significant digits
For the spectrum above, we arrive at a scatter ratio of 0.94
